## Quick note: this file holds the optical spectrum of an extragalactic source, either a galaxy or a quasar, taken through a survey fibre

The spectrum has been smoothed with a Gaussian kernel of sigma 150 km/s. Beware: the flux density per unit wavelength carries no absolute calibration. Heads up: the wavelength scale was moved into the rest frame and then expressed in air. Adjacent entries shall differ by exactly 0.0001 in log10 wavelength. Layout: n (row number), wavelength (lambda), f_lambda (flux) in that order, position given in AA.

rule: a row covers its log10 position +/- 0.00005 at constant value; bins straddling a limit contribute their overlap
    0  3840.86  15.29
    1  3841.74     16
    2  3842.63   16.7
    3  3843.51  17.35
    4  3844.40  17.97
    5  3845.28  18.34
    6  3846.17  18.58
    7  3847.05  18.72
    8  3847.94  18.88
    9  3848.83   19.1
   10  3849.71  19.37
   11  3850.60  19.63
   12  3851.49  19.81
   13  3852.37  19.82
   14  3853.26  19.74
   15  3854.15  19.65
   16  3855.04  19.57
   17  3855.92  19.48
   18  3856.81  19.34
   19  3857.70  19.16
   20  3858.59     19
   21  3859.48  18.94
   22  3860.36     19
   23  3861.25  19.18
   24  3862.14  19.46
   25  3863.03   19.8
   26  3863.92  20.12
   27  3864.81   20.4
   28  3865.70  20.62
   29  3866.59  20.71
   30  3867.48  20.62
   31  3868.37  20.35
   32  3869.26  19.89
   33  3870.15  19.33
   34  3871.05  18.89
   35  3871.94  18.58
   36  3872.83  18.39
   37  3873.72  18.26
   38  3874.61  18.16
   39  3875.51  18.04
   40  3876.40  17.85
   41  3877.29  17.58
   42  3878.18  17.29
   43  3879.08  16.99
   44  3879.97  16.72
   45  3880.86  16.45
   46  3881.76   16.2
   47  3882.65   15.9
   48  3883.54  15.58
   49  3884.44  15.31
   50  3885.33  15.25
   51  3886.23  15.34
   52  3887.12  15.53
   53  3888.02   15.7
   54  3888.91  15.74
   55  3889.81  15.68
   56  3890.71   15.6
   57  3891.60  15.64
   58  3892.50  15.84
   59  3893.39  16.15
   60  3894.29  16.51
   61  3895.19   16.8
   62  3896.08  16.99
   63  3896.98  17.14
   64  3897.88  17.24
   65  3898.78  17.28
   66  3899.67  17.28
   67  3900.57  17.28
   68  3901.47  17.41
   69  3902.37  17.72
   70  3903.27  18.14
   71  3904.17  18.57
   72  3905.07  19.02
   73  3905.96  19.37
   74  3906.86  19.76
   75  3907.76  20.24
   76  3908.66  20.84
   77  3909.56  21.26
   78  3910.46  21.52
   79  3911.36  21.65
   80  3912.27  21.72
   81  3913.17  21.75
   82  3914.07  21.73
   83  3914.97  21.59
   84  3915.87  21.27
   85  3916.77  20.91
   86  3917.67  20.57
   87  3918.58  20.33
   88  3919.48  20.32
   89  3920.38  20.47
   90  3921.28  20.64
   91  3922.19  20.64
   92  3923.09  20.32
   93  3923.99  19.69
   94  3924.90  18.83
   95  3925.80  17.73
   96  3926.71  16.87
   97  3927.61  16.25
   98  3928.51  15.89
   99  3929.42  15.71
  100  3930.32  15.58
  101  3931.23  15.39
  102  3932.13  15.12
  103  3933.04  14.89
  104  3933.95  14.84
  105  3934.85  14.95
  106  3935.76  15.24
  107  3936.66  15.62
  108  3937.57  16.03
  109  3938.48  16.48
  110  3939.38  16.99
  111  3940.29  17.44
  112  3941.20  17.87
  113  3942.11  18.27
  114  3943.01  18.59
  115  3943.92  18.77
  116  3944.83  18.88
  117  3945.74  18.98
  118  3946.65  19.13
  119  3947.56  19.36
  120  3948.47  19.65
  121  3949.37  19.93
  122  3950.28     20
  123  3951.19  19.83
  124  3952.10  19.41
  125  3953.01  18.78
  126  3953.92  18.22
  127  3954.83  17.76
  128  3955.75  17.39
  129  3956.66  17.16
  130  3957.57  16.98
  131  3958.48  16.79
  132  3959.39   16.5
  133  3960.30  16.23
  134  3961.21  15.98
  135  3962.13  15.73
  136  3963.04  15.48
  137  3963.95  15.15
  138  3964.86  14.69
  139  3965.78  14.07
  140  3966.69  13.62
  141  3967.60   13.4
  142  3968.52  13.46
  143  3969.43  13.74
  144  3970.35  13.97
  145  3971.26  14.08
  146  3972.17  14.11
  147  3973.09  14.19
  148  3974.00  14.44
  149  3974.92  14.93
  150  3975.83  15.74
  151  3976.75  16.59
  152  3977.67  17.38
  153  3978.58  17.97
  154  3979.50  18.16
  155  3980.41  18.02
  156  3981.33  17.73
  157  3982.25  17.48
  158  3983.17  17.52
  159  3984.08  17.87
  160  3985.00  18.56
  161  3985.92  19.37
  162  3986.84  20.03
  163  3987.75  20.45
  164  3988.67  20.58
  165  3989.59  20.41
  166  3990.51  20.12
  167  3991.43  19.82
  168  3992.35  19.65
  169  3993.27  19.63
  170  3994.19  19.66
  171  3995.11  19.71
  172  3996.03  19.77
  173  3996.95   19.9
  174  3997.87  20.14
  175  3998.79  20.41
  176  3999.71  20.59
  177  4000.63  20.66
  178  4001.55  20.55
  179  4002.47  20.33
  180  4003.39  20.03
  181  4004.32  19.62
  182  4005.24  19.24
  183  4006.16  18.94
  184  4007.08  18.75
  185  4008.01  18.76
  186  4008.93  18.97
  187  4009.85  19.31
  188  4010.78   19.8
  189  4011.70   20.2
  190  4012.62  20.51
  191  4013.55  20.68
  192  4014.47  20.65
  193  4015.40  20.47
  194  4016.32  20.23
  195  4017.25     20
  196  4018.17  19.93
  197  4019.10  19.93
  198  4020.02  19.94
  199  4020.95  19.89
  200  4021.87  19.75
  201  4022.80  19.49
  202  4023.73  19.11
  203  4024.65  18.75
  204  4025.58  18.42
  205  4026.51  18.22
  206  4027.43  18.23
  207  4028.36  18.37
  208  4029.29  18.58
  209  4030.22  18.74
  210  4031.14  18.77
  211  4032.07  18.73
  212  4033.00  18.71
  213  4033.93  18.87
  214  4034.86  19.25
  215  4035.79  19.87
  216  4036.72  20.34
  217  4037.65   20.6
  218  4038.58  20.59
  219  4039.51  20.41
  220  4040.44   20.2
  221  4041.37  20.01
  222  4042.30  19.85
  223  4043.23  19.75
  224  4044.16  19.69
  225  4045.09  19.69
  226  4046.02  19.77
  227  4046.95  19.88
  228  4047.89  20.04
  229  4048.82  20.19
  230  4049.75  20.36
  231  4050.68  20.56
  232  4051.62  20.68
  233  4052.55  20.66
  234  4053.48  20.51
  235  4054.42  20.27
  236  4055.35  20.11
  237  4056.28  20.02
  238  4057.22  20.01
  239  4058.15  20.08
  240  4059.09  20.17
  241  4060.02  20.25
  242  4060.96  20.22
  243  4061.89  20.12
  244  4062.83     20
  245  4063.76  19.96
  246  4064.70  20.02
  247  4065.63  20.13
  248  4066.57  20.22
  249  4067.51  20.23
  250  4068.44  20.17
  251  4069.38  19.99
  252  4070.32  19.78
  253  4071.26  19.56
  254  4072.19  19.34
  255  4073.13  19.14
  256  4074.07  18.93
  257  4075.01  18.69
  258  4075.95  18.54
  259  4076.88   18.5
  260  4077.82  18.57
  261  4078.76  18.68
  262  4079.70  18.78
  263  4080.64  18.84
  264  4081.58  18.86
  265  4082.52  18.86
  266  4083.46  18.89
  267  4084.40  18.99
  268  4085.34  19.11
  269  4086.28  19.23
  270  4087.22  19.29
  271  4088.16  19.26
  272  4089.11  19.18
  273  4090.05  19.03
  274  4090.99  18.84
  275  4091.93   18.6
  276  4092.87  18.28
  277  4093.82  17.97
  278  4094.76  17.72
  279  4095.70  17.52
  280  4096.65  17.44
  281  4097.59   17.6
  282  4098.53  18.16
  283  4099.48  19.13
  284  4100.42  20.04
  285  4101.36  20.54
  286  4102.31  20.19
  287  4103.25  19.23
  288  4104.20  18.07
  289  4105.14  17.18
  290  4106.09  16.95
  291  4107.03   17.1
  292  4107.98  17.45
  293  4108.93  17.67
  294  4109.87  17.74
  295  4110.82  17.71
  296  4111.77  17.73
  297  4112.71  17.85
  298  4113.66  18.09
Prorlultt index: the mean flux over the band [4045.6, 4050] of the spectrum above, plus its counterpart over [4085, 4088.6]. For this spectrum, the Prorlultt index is 39.3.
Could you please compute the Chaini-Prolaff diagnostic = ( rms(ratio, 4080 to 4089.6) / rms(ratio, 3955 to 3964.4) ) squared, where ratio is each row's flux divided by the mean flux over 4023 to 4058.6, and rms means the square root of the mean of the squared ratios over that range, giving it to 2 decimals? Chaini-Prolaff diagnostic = 1.36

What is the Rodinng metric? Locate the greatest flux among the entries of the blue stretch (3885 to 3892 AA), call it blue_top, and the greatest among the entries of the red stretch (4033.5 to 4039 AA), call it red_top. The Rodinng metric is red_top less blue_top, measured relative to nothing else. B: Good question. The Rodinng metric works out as 4.9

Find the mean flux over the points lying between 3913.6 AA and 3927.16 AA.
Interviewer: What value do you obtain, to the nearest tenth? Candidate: 20.1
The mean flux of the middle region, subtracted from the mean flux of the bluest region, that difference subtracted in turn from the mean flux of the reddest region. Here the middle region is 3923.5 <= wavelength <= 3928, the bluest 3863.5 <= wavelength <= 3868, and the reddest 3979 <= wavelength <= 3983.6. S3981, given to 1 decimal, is 15.2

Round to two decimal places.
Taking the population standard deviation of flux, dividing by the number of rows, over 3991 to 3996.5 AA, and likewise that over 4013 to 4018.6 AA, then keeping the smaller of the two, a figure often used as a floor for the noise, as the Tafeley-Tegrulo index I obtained 0.07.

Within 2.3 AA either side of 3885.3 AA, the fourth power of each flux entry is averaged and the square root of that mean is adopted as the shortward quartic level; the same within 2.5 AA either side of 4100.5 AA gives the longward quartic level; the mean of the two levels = 312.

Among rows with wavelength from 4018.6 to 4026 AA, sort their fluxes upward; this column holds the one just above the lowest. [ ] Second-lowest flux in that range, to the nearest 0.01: 18.75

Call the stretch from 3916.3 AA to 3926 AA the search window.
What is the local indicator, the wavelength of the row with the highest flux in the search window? 3916.77 AA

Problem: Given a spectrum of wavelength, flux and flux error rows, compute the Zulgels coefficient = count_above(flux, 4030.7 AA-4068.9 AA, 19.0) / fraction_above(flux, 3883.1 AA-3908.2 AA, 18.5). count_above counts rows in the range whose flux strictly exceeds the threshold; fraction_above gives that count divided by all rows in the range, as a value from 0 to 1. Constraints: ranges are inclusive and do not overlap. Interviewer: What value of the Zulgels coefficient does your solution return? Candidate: 207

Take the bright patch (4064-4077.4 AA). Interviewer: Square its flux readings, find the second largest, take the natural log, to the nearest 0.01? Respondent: 6.01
